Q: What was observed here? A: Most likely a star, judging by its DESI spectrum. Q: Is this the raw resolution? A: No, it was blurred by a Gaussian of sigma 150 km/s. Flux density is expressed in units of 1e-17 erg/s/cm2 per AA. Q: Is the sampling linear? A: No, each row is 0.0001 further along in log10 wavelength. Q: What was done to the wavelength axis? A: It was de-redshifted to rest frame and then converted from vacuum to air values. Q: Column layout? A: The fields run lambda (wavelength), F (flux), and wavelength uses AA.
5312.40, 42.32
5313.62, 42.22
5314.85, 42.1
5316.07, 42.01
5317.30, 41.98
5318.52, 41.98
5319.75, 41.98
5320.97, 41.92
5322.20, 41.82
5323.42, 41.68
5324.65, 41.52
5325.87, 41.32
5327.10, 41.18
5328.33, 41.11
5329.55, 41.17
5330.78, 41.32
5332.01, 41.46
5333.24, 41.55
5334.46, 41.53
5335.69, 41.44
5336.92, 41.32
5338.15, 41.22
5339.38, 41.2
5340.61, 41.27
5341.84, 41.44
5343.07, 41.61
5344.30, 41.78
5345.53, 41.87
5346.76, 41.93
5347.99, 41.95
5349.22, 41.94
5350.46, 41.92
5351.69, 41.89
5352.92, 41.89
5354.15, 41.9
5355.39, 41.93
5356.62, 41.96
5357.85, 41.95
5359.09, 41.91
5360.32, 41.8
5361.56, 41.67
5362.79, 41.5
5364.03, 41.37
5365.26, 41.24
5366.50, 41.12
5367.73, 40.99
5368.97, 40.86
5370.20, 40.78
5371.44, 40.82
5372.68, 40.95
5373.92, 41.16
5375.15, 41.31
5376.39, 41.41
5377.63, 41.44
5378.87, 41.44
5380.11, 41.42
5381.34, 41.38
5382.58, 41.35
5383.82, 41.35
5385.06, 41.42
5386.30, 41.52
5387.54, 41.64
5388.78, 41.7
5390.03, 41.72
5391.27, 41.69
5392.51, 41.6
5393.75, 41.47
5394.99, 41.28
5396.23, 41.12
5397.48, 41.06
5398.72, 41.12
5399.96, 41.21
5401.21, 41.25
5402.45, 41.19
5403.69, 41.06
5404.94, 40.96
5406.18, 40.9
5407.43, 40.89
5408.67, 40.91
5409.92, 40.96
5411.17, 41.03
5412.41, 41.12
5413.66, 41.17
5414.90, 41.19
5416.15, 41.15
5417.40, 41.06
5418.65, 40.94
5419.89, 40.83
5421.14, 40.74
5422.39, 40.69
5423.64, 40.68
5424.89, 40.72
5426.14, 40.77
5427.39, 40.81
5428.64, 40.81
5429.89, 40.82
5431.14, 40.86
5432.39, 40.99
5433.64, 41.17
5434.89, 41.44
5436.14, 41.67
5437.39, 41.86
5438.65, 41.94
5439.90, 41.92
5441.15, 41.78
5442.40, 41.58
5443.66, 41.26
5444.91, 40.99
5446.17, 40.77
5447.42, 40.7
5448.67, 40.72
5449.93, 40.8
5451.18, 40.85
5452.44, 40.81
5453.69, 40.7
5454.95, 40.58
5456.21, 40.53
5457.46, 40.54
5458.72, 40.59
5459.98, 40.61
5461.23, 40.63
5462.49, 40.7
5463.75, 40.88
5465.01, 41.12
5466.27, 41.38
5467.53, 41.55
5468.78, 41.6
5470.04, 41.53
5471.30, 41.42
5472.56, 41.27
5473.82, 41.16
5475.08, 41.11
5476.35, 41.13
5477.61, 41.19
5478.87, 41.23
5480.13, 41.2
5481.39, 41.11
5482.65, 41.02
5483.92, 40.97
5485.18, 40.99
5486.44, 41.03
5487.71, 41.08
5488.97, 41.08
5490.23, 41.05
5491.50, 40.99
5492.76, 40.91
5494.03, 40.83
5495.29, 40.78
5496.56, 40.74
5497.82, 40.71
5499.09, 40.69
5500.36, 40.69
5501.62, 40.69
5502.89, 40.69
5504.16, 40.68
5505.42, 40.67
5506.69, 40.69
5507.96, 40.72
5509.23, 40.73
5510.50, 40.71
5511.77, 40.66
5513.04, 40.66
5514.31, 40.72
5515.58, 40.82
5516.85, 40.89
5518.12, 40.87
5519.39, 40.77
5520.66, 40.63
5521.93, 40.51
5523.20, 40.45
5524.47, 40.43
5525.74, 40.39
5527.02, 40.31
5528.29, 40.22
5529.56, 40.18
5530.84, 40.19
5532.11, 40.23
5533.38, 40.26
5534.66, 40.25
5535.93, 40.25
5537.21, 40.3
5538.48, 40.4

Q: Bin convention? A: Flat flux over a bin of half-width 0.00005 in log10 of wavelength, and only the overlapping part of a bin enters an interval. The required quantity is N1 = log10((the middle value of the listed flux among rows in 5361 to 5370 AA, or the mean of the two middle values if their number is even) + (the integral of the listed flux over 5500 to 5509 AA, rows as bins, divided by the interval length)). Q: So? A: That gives 1.914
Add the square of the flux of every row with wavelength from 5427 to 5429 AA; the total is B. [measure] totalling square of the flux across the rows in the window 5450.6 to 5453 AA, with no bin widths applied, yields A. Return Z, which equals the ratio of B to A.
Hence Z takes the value 1.00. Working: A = 3334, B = 3331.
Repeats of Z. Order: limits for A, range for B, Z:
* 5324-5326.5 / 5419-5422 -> 0.97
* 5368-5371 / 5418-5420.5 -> 1.00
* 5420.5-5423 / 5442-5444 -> 1.03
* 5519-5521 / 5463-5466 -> 1.01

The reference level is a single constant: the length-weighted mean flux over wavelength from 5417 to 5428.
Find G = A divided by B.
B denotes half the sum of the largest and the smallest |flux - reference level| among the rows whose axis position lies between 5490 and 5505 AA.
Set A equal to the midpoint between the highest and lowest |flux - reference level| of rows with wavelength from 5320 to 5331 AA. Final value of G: 5.3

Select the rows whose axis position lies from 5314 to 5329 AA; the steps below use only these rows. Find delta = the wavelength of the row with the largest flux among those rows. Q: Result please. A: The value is 5314.85 AA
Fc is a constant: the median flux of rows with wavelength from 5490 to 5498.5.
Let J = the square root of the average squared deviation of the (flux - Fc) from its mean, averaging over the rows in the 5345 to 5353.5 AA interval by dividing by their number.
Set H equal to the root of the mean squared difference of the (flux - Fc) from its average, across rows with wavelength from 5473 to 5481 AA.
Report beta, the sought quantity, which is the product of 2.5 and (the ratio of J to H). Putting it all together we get 2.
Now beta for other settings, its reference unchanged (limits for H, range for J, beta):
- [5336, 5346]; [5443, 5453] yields 2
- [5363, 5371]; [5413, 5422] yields 2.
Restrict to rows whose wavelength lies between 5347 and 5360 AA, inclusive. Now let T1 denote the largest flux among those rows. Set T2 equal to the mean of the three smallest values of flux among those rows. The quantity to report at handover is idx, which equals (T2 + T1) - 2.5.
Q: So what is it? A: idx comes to 81.4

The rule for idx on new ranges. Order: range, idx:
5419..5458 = 80.0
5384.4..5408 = 80.1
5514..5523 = 79.0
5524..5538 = 78.1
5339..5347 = 80.7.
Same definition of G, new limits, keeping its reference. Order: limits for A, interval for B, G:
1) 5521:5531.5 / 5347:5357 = 0.4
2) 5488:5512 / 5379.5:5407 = 0.3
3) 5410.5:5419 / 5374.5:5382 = 0.5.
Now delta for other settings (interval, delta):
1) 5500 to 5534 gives 5516.85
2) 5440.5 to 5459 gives 5441.15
